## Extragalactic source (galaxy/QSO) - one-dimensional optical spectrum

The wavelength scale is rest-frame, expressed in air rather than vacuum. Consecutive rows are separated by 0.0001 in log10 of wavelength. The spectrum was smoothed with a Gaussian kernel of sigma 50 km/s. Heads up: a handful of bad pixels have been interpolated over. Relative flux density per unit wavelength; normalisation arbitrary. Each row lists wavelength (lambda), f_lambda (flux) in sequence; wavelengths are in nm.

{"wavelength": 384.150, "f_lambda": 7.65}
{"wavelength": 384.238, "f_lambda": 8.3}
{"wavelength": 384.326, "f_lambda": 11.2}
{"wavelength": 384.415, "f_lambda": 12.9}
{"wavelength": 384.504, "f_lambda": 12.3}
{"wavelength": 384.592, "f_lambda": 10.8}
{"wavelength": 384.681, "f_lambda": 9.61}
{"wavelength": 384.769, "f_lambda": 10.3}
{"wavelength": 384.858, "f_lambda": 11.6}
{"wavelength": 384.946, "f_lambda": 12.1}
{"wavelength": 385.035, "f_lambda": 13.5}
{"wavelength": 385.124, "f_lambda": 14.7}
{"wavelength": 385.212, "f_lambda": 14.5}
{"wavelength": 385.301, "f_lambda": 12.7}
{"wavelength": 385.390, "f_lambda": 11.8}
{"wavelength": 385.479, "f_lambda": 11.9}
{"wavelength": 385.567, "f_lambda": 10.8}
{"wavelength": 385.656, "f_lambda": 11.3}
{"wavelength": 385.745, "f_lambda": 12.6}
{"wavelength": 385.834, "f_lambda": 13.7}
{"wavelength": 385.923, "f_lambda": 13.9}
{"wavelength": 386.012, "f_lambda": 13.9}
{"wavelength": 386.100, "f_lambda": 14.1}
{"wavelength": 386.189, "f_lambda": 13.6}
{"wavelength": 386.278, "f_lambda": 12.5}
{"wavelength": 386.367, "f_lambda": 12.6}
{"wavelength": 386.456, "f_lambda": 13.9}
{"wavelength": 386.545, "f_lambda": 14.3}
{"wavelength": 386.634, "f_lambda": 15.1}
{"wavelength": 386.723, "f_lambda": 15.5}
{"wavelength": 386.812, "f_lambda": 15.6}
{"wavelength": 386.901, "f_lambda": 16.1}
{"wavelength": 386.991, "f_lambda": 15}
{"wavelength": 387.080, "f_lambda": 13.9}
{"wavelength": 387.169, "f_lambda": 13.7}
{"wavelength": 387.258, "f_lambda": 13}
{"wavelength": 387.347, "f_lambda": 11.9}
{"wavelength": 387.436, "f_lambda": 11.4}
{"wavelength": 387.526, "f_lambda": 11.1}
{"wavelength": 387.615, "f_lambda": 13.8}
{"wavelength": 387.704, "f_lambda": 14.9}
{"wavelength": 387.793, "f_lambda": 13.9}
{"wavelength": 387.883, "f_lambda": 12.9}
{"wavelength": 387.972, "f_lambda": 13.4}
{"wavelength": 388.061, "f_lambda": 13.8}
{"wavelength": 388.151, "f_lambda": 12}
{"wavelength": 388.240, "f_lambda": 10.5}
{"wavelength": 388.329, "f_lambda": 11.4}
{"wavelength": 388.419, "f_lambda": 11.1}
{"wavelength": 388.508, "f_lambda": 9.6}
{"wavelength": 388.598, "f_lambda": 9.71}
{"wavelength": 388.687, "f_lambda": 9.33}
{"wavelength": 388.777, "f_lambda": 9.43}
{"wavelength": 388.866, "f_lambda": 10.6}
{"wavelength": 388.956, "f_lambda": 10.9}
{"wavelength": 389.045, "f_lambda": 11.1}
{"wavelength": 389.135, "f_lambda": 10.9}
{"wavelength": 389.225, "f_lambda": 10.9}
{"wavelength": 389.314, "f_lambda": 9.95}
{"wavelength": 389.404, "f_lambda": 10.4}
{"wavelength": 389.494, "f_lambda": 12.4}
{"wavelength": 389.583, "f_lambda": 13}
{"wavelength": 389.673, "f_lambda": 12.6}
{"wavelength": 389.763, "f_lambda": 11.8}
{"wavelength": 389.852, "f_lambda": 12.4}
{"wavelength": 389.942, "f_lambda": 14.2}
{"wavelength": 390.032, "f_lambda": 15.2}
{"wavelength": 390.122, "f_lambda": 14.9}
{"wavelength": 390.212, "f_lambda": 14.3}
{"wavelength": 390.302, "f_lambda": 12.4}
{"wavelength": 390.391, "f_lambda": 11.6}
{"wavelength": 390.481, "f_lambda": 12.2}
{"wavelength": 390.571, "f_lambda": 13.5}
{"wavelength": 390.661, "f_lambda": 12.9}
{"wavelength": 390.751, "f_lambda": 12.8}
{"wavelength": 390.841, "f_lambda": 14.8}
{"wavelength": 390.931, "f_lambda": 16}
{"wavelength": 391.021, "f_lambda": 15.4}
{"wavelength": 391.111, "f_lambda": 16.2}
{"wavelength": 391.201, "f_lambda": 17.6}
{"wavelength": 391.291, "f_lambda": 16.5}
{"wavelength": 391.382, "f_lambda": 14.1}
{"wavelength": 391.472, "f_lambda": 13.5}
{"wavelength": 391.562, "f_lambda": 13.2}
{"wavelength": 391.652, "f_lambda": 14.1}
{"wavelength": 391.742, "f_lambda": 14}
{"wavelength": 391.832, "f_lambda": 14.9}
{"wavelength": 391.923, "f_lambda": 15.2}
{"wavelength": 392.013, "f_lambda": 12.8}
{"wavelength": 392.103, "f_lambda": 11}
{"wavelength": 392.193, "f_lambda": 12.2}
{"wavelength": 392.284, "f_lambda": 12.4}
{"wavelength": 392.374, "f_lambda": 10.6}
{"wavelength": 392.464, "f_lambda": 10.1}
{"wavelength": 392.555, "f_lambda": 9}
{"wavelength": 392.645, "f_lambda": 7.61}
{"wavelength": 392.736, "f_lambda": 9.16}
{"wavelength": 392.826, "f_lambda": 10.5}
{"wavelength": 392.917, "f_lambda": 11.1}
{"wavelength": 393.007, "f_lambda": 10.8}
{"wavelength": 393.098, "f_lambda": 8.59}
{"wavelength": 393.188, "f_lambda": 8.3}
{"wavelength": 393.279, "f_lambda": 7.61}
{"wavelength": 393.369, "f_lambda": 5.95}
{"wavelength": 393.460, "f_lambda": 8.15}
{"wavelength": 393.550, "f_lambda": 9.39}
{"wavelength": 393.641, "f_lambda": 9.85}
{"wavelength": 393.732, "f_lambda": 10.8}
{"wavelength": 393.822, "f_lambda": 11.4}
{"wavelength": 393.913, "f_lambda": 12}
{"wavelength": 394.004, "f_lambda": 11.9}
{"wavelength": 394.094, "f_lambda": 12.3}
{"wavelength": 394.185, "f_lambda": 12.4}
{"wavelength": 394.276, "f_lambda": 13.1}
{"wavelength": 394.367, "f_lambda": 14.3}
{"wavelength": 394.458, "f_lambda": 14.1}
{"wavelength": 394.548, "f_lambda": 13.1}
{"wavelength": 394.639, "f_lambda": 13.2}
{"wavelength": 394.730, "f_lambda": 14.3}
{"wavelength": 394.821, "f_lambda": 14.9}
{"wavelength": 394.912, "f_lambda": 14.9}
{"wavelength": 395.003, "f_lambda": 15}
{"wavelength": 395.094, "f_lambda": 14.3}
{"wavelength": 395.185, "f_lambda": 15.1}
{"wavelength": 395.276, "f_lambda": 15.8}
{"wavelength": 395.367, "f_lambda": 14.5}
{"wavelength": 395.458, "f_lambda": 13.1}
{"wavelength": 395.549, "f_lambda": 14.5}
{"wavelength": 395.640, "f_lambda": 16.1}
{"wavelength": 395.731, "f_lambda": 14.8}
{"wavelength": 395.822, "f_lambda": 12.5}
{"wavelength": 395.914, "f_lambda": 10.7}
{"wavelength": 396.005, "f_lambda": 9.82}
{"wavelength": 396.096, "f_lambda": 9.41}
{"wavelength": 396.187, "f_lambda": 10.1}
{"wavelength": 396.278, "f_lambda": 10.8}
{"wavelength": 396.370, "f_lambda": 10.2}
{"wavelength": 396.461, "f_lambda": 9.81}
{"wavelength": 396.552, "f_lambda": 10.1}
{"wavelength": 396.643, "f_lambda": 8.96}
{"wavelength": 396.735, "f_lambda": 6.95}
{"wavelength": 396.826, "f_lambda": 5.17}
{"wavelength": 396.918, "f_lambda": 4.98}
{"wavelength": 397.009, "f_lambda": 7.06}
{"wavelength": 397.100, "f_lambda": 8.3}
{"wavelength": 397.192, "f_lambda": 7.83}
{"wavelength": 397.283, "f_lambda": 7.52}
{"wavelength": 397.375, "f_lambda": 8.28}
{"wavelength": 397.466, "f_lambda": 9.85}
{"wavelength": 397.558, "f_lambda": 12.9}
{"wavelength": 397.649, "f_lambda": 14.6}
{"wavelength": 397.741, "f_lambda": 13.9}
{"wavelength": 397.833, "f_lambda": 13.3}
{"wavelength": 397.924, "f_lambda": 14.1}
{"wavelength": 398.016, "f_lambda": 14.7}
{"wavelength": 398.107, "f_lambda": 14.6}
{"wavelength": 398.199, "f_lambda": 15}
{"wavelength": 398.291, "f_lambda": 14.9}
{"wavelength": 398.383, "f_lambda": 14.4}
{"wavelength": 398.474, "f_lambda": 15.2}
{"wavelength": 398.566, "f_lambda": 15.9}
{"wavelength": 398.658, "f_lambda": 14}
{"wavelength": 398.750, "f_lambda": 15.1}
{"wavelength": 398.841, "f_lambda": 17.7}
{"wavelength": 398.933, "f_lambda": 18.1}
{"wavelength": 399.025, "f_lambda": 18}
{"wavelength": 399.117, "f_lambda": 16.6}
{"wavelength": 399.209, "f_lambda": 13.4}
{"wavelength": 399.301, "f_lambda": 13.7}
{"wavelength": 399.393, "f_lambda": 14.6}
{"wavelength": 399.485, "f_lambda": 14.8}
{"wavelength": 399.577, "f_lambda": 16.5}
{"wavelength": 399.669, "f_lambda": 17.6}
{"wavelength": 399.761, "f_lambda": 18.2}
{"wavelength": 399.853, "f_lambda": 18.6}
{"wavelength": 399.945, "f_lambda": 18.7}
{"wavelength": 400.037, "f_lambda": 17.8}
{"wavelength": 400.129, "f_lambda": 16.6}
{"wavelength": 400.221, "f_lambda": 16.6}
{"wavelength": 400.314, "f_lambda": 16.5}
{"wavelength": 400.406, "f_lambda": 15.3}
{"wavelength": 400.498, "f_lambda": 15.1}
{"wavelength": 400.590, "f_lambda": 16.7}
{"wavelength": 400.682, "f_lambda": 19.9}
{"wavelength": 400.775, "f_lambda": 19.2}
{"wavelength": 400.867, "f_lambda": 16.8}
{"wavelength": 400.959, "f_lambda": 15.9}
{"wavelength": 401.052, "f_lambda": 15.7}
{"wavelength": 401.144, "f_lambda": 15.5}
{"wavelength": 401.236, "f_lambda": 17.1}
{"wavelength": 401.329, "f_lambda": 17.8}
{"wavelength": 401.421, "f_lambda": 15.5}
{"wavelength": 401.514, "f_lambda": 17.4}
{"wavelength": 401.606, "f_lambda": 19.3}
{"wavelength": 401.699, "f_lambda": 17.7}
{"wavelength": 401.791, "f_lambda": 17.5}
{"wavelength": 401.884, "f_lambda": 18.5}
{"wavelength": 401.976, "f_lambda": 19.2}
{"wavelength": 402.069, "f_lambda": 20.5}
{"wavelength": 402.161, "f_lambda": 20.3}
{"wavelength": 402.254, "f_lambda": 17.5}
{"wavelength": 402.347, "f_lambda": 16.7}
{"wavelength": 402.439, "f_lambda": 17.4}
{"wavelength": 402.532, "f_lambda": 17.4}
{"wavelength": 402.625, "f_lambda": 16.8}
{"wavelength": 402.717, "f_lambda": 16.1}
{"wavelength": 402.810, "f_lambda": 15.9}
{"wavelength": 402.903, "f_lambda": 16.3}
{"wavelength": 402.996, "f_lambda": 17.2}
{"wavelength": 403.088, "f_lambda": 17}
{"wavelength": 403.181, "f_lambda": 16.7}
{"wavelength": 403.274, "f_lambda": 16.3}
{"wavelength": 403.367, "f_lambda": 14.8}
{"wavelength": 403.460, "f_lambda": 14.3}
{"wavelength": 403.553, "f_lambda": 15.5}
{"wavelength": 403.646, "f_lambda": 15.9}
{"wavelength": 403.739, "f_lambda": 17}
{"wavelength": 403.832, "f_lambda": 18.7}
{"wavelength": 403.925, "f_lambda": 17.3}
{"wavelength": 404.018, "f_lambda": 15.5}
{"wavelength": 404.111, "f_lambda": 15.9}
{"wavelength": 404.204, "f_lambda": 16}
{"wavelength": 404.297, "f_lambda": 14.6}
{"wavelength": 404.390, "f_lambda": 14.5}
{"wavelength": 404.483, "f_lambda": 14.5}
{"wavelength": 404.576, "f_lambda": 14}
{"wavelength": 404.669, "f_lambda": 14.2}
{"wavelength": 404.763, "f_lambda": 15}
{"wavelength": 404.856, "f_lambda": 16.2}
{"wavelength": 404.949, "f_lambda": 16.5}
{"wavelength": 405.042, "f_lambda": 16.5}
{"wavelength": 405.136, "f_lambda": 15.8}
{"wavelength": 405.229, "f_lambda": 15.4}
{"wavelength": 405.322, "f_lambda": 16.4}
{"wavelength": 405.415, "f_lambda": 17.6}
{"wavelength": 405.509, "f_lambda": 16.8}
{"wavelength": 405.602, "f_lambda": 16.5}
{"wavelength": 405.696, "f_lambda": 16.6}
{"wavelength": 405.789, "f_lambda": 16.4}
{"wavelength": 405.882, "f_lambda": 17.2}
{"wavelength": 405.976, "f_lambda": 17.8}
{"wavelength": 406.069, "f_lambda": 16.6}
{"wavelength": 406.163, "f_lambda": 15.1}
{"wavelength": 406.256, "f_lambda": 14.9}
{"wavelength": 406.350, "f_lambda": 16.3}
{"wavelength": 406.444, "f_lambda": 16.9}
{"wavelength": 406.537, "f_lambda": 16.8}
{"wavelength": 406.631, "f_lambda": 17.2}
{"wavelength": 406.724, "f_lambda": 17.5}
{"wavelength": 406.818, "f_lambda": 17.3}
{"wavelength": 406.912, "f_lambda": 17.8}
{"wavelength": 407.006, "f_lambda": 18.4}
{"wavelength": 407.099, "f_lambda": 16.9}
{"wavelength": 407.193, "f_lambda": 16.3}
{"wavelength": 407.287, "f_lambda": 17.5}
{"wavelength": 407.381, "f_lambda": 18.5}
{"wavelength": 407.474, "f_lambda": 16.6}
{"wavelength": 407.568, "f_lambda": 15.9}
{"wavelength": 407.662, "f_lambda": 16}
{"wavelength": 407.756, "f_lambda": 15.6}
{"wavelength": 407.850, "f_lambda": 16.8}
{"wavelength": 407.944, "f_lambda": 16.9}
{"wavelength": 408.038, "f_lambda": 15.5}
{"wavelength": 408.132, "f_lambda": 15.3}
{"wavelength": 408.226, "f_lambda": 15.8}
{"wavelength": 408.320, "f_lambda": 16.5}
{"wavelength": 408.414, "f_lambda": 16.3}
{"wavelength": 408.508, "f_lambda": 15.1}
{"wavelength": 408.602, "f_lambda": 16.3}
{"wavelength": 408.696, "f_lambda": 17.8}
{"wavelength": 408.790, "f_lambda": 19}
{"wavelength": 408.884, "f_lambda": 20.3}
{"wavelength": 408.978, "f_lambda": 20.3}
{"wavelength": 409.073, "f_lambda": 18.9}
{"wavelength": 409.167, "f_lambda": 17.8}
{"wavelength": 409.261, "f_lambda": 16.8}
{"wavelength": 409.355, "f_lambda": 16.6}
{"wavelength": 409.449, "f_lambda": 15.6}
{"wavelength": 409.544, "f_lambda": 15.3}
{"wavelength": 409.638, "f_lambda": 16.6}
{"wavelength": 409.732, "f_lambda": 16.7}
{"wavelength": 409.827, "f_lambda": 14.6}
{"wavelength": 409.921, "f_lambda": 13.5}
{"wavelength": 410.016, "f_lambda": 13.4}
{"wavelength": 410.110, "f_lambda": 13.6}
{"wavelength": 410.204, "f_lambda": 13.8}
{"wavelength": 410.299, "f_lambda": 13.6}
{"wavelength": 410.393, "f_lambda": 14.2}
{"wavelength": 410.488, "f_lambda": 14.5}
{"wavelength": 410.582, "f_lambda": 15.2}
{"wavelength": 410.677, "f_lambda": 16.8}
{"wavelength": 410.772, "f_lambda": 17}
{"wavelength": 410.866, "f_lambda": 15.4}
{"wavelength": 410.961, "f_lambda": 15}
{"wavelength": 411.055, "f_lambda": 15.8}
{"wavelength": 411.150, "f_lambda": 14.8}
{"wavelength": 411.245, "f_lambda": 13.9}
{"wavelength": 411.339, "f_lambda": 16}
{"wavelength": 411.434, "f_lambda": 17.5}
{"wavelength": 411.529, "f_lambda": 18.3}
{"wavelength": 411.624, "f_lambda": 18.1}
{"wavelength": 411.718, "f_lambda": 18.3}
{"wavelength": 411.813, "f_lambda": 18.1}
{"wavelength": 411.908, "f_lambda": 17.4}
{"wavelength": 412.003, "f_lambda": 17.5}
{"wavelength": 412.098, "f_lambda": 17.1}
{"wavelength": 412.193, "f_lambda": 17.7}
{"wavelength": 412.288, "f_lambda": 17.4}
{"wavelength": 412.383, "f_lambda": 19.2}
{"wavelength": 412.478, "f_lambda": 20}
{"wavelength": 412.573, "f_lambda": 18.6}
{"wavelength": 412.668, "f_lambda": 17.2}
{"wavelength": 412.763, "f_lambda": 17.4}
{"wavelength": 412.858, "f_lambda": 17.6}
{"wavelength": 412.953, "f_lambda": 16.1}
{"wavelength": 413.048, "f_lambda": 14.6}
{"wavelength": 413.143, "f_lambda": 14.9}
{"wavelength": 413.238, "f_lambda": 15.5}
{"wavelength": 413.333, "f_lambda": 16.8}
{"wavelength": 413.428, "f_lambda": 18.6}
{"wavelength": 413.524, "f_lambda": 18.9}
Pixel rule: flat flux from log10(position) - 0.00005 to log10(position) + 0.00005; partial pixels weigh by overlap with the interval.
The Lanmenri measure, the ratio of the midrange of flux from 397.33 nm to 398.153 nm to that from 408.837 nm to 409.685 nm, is 0.65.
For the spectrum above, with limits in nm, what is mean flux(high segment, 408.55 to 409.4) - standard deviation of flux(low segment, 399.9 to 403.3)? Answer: 16.8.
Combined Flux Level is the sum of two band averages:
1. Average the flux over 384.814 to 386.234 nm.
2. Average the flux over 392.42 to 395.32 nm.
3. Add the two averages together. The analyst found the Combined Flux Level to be 24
